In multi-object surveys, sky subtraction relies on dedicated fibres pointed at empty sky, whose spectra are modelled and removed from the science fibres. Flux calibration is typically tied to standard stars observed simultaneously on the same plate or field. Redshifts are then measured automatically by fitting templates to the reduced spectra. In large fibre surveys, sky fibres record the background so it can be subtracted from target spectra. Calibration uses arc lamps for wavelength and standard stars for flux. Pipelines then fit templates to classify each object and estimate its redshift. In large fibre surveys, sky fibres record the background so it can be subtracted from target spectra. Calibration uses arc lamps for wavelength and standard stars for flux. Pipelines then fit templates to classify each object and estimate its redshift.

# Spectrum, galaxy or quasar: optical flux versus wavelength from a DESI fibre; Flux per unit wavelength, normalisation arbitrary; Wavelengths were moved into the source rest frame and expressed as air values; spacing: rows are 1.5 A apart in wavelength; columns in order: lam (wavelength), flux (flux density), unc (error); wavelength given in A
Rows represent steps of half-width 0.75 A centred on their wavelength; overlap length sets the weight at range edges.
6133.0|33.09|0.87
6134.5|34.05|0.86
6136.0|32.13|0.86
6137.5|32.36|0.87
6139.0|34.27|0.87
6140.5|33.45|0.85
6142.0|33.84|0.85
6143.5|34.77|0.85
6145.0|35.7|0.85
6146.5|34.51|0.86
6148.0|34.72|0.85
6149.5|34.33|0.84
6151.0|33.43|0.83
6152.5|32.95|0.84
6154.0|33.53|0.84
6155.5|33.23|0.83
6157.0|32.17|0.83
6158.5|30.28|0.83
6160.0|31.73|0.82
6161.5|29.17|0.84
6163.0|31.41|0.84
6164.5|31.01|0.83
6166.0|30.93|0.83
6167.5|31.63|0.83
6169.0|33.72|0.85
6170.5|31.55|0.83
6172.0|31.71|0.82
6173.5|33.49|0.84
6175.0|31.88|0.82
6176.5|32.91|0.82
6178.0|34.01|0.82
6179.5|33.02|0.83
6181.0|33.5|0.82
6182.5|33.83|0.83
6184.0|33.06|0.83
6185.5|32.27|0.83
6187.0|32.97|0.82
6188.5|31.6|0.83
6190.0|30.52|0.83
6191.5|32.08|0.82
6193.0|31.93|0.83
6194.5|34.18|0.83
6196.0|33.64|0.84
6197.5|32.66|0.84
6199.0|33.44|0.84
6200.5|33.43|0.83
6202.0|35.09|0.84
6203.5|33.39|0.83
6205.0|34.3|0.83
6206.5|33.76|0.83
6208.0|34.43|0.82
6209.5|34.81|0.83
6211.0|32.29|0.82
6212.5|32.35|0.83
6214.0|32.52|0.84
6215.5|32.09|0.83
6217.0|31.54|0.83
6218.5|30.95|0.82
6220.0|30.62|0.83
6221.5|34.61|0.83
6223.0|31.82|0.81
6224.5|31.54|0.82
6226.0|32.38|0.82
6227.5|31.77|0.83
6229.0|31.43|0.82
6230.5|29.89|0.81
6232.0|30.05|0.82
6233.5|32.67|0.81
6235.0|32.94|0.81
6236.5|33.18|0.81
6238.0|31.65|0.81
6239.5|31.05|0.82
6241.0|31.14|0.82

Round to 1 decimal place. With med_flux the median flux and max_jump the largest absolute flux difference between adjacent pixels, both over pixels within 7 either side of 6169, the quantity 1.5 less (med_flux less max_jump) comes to -28.0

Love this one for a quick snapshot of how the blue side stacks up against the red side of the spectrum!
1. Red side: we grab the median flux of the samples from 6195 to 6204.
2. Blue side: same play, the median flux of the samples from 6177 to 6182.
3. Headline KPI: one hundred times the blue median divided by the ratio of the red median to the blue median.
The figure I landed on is 3357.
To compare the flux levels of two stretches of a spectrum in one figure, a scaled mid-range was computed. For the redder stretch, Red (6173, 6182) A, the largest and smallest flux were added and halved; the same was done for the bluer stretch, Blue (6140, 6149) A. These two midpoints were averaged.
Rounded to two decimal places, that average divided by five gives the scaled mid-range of 6.75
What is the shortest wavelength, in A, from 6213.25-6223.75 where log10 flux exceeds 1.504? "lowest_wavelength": 6214.0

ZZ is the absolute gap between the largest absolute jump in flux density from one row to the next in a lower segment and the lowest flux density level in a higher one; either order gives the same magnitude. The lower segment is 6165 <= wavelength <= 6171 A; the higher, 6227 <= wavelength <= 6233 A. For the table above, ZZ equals 27.7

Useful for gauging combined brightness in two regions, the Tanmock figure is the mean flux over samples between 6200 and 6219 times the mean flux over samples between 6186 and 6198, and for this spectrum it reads 1076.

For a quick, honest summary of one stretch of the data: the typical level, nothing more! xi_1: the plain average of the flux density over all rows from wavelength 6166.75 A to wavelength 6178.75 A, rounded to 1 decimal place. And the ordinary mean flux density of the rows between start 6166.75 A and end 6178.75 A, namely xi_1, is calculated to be 32.6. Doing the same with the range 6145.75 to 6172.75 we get 32.3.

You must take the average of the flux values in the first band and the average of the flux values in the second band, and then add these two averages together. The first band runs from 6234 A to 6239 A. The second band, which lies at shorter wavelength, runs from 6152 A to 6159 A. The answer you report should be 65.0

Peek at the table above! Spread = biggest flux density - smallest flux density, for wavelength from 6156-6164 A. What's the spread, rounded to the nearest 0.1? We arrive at 3.0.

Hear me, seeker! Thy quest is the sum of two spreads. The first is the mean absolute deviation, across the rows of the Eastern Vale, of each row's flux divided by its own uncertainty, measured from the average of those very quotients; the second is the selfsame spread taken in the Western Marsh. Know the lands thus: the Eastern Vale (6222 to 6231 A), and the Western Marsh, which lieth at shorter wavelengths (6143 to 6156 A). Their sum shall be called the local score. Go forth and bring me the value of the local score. 1.23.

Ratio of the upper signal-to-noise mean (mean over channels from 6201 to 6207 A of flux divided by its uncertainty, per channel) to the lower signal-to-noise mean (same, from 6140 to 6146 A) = 1.01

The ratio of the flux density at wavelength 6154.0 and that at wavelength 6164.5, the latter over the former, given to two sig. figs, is 0.92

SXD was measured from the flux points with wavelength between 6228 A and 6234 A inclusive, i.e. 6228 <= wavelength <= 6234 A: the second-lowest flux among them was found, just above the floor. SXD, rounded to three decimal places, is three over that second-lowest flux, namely 0.100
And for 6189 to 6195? 0.094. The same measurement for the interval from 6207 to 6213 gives 0.093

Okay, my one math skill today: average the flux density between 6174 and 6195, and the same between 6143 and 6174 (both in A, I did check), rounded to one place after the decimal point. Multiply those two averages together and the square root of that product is 32.7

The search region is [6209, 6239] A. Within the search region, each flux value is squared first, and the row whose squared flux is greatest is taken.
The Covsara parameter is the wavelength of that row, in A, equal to 6209.5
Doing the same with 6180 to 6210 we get 6202.0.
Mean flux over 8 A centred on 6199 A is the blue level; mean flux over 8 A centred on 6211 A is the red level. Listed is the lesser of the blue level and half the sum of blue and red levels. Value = 33.5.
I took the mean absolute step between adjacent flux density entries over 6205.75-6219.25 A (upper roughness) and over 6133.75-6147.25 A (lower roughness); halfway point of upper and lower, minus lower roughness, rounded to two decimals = -0.18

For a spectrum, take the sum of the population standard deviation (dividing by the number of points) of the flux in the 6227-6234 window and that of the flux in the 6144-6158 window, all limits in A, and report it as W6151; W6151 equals 2.06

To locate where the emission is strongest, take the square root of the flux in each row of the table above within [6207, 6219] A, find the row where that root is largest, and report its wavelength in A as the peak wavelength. 6209.5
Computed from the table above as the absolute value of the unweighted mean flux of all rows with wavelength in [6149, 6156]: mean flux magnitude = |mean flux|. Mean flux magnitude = 33.5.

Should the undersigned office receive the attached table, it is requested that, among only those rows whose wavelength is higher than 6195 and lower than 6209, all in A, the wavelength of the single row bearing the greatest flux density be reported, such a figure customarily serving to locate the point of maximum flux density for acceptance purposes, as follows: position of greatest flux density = 6202.0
